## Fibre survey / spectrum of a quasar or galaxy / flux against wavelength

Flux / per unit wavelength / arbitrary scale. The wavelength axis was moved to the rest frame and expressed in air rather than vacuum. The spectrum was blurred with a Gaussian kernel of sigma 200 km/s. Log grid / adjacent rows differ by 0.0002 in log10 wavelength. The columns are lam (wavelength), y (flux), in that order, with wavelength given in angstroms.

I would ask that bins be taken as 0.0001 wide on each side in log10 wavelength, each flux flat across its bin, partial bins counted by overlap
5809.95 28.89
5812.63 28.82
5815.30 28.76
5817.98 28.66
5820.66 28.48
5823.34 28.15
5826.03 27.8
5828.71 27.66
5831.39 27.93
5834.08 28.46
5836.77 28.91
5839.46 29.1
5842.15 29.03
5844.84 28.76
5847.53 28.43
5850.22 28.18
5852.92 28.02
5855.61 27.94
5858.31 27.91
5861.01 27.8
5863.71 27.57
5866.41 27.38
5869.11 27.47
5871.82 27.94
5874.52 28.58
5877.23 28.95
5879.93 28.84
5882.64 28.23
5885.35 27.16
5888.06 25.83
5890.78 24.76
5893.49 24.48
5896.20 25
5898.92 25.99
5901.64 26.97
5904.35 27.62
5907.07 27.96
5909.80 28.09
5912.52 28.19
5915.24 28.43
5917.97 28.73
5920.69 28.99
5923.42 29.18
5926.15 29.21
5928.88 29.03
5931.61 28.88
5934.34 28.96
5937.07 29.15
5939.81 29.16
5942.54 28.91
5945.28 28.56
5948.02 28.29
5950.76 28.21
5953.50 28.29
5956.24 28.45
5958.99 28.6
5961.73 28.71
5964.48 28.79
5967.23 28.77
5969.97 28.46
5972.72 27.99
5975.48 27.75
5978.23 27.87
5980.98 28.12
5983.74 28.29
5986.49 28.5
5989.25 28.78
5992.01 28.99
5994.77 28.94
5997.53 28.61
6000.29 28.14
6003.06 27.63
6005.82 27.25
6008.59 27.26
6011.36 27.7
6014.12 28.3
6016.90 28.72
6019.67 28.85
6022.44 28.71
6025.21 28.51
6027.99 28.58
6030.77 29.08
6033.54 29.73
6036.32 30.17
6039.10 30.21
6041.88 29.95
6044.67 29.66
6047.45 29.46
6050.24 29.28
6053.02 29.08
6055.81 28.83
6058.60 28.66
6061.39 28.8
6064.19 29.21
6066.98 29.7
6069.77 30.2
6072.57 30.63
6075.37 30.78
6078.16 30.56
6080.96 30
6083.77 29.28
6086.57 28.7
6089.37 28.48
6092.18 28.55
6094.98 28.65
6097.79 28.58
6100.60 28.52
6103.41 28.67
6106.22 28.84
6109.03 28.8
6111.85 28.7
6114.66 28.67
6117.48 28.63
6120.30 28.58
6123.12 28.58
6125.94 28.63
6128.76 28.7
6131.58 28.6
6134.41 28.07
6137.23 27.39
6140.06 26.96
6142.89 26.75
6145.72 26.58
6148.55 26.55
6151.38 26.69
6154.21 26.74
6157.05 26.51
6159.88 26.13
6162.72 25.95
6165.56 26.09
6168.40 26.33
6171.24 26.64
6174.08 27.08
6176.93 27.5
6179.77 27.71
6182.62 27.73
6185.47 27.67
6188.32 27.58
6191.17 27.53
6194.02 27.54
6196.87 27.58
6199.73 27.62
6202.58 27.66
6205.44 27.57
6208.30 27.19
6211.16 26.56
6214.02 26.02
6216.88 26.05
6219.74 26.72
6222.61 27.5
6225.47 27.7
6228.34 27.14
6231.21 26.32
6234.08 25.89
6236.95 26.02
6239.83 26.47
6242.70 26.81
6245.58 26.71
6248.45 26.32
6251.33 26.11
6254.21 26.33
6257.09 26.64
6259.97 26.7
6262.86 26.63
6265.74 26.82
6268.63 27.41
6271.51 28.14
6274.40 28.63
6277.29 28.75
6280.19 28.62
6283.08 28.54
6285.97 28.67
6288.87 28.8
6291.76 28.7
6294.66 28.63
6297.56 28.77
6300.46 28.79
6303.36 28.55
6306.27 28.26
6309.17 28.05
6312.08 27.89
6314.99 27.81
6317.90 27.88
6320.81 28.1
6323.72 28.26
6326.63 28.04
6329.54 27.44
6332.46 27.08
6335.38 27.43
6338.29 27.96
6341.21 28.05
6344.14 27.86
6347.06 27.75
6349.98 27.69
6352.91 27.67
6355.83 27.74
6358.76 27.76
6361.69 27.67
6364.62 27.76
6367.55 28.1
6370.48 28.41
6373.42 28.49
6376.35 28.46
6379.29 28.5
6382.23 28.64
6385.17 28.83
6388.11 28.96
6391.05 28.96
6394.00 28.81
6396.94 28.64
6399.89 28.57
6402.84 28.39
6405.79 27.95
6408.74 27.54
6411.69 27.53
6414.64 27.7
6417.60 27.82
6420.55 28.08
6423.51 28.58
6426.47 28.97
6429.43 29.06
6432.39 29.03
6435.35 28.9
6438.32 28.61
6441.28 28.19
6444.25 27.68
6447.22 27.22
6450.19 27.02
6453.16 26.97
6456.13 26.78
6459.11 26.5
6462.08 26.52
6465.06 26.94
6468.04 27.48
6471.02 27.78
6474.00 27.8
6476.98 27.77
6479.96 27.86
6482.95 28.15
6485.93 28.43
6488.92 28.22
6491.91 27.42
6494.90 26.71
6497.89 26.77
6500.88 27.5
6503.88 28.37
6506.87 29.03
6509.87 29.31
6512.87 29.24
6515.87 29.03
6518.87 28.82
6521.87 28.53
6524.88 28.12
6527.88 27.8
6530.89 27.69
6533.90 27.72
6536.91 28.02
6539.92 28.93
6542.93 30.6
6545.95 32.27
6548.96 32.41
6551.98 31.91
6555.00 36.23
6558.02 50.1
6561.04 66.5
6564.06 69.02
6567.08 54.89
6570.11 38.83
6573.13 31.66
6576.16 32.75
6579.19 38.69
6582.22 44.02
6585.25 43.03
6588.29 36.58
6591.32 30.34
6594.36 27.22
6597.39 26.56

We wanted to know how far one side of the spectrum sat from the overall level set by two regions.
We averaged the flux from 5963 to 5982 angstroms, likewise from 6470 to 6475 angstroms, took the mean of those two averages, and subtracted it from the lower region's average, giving 0.23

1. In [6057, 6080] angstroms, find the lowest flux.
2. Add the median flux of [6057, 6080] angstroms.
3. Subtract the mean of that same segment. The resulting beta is 28.8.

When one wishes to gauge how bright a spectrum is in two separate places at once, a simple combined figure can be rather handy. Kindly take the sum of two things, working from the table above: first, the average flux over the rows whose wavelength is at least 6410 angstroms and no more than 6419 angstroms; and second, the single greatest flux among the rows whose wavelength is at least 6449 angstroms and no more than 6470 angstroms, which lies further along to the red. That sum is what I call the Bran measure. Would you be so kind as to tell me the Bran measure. 55.2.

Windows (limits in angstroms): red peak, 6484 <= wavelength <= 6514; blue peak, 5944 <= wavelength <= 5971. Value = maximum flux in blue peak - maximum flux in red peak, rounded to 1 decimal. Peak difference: -0.5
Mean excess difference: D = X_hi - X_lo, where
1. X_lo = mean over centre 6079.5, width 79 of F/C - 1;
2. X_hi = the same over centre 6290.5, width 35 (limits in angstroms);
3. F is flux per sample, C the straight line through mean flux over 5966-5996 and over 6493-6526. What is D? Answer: -0.02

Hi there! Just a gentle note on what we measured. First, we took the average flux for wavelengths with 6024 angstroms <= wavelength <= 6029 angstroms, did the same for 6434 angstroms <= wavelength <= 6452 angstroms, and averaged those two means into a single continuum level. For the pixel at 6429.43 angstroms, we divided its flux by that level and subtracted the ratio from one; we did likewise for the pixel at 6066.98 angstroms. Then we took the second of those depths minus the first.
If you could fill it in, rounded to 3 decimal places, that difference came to -0.023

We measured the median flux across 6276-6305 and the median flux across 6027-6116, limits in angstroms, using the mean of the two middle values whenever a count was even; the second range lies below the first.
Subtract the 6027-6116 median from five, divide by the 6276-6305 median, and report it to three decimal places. -0.839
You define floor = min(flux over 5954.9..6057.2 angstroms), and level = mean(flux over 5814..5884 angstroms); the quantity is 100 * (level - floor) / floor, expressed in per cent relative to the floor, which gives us 4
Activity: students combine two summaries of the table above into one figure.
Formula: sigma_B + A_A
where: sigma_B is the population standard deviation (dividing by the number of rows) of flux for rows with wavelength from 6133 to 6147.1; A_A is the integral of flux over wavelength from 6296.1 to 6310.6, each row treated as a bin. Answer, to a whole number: 414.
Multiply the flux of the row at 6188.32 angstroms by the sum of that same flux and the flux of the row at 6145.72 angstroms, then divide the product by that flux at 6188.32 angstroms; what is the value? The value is 54.2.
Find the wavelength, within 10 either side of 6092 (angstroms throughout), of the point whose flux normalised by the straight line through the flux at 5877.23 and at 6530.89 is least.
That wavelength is 6089.37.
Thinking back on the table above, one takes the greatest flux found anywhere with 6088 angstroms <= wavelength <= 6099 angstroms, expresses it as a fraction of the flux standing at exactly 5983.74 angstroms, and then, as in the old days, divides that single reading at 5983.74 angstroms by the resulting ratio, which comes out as 27.9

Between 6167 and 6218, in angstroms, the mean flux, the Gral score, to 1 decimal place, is 27.2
